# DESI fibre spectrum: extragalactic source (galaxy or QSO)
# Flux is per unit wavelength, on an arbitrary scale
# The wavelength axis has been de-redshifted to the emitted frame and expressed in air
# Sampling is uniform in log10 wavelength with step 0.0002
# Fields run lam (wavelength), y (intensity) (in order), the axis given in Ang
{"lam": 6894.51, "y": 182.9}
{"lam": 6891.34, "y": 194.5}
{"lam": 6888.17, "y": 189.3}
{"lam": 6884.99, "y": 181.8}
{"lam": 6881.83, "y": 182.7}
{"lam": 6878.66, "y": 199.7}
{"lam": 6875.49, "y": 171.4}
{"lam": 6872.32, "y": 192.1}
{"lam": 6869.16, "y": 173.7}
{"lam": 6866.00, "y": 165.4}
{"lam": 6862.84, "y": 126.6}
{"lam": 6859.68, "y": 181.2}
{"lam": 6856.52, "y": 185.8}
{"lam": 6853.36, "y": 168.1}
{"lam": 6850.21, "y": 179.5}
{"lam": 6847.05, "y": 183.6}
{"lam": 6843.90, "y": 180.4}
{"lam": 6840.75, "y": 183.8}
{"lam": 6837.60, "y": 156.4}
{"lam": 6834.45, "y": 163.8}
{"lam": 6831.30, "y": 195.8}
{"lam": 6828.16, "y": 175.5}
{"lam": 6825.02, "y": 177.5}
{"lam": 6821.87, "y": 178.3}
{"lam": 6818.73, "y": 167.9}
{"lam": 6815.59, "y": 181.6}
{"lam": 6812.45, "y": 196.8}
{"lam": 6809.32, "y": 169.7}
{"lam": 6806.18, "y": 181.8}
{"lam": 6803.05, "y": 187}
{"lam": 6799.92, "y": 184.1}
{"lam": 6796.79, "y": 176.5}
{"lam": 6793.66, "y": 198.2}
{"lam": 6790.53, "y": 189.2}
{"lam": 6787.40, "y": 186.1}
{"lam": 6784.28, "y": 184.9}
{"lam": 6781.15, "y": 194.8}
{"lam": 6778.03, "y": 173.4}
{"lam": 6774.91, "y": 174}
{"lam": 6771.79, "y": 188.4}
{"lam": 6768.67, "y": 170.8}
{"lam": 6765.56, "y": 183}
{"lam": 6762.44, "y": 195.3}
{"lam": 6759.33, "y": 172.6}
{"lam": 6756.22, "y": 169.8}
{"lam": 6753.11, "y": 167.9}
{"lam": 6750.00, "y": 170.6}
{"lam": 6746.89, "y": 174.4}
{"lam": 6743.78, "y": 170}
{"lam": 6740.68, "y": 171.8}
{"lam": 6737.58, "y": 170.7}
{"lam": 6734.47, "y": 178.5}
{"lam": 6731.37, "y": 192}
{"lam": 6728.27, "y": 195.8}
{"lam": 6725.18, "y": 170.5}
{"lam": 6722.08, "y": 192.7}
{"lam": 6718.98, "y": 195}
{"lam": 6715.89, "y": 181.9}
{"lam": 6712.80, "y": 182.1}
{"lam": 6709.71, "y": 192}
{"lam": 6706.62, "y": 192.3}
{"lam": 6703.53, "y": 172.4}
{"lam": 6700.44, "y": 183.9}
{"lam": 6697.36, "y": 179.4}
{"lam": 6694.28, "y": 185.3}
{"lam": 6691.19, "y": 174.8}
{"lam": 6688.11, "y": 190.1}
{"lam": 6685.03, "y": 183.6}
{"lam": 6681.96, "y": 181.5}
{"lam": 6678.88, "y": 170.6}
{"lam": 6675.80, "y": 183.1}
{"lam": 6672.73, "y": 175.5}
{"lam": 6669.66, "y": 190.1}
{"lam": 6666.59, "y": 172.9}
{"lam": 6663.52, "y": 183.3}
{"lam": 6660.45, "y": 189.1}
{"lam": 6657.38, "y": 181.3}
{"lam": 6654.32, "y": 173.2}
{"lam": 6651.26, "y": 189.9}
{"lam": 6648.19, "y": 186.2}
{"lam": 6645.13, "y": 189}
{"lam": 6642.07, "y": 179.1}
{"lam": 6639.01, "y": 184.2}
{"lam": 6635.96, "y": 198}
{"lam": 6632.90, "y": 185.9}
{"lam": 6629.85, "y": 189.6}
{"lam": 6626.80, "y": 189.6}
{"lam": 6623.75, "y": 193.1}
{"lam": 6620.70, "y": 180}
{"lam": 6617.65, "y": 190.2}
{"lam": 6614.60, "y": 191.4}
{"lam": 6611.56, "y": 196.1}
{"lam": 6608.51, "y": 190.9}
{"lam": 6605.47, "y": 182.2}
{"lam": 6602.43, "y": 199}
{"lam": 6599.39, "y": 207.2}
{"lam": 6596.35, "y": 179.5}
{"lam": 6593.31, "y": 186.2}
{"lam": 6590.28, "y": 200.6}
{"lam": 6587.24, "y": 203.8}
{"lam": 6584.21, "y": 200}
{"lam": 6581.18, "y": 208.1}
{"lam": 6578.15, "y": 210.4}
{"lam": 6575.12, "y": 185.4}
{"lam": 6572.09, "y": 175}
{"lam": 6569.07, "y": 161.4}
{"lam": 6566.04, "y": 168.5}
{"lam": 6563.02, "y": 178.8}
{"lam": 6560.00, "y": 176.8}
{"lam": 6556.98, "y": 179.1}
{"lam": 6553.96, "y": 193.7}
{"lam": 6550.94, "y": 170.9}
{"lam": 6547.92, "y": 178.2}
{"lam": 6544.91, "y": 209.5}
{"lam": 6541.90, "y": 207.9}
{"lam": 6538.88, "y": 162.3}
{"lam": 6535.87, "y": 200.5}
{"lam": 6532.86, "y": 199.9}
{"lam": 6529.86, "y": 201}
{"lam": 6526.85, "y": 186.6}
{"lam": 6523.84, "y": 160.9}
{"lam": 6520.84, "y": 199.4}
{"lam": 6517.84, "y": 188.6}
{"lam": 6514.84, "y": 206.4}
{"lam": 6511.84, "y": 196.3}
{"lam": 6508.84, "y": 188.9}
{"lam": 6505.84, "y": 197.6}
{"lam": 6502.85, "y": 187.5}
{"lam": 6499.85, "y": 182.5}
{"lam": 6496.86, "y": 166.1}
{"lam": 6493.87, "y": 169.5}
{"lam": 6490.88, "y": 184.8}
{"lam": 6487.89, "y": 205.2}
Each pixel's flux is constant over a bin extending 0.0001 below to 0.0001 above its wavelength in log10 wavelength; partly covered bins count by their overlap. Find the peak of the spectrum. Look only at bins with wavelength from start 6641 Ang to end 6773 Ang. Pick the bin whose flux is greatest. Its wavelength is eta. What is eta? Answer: 6728.27 Ang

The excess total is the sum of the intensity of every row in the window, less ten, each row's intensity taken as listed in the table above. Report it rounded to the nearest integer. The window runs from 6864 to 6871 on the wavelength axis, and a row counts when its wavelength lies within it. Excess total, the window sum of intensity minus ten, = 329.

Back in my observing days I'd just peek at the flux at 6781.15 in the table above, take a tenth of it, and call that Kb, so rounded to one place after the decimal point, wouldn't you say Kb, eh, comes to 19.5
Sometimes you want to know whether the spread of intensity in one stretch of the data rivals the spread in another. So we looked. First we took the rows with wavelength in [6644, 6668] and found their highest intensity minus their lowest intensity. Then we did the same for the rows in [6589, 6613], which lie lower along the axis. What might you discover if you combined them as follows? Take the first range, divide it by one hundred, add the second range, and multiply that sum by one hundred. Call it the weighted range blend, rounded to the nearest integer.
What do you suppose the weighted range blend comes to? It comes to 2787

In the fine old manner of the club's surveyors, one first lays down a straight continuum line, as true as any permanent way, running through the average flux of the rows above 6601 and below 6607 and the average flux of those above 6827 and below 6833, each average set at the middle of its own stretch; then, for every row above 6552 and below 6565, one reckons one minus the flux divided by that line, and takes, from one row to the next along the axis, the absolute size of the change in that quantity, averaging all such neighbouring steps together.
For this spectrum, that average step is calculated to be 0.033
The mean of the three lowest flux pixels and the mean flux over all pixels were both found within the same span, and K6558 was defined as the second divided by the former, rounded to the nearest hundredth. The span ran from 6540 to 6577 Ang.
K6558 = 1.09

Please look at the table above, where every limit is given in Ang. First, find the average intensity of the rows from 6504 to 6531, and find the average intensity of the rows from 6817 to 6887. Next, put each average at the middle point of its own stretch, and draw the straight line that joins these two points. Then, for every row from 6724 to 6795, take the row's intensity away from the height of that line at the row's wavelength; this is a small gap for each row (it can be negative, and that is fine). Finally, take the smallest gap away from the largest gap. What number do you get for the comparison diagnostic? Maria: 32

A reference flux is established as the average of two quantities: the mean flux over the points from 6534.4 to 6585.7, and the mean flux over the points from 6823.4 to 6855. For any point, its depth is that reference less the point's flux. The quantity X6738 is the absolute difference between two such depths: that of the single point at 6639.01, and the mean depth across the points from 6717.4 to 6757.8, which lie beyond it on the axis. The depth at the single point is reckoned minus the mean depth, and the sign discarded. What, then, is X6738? 5.8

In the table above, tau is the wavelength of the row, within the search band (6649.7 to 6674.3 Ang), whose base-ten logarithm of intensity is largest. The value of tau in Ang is 6669.66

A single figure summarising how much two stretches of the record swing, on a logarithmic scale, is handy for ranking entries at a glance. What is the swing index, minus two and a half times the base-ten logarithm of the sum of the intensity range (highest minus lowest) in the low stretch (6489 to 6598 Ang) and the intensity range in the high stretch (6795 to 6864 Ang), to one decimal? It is -5.2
